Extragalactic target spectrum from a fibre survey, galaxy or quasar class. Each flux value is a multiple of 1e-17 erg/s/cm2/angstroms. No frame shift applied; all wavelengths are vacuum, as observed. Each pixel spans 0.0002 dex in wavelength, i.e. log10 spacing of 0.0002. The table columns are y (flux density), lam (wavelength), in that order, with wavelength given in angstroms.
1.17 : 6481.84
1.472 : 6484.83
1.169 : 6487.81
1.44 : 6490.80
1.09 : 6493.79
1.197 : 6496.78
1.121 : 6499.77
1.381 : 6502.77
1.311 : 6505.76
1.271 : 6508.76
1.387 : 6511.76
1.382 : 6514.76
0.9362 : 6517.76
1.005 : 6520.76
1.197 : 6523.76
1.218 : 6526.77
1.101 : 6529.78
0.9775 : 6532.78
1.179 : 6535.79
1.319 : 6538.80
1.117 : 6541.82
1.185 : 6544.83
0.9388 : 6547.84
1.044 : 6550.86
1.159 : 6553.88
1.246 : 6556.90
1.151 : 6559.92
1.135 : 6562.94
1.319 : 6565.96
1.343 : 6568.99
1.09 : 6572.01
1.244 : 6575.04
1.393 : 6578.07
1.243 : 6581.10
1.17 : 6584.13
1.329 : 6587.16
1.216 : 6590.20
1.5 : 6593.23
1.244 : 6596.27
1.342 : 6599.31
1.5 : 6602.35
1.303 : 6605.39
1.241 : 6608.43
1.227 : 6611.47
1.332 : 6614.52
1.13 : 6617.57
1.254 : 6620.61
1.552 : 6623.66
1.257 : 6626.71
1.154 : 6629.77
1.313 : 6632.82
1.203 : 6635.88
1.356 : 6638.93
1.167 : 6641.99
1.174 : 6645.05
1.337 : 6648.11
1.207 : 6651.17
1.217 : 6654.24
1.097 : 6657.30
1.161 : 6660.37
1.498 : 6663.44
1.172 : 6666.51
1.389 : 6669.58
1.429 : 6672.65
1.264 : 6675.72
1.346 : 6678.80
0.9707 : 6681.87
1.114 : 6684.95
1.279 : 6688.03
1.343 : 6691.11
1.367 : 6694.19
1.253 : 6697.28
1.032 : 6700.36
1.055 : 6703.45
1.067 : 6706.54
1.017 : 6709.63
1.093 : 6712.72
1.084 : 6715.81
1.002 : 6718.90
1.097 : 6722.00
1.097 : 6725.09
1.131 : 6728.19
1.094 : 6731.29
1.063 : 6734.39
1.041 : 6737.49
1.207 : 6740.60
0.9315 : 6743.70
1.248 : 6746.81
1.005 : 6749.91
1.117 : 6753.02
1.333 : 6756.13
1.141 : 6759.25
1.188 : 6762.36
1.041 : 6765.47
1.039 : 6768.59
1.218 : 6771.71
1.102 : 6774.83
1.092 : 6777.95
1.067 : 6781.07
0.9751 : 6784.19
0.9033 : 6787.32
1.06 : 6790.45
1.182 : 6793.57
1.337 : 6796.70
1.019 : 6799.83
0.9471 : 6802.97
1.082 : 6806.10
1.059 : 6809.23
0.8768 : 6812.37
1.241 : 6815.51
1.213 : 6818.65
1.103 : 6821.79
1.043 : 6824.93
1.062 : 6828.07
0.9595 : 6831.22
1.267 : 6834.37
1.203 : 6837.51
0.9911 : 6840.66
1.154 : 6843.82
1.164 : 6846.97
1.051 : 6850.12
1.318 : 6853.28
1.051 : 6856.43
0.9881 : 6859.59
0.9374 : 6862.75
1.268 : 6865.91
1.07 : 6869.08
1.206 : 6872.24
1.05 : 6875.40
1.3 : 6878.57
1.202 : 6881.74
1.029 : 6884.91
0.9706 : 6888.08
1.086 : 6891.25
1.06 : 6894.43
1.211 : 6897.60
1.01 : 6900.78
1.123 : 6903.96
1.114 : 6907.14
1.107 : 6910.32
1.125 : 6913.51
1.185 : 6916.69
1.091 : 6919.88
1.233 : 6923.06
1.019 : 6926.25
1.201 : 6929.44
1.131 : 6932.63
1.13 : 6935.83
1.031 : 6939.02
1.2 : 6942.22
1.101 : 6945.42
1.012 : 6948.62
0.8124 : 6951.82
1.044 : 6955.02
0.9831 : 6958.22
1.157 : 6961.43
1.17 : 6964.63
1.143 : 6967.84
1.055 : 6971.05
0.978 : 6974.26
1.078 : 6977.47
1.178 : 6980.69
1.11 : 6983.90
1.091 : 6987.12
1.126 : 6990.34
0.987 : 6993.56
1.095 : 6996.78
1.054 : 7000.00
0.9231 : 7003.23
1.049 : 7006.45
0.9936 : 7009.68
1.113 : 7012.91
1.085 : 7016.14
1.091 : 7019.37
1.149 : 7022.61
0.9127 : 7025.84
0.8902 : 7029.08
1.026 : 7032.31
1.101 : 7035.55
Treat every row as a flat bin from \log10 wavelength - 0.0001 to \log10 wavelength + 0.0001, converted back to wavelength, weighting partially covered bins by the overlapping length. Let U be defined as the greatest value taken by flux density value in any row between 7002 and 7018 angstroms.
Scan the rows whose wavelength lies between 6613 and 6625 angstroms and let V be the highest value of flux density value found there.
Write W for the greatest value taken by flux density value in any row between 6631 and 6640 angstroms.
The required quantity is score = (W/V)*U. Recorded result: 0.972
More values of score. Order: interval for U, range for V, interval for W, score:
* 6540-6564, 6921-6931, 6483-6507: 1.488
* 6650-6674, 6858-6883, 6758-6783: 1.404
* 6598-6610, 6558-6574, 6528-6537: 1.317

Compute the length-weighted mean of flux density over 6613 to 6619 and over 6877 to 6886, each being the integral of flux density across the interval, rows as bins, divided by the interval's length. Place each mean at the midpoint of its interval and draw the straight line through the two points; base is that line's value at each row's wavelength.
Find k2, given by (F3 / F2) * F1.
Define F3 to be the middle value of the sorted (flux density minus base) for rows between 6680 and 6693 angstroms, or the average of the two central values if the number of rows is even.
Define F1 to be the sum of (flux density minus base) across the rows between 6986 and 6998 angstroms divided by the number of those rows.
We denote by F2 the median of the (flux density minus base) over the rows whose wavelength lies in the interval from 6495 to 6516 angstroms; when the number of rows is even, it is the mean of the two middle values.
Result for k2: 0.03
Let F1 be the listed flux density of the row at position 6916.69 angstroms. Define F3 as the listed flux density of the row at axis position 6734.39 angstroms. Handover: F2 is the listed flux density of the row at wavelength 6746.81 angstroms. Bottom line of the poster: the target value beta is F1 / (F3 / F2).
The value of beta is 1.4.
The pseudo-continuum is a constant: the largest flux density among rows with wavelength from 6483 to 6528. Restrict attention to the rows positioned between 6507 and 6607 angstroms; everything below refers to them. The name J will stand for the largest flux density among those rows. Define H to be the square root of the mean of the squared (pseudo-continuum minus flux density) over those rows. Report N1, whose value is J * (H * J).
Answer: 0.66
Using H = 0.292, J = 1.5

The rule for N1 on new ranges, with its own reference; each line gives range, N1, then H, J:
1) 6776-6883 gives 0.70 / 0.390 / 1.337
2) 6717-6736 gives 0.50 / 0.393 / 1.131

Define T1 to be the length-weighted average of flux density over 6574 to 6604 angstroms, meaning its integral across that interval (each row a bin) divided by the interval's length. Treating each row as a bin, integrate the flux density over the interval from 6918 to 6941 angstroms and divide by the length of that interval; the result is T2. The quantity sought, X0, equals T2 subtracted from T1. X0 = 0.20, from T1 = 1.32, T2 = 1.12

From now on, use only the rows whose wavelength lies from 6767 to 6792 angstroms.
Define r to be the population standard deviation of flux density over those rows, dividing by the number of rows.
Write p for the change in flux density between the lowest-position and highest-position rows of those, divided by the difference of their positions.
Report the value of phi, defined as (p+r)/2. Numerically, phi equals 0.044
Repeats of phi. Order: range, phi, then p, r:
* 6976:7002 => 0.025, -0.001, 0.05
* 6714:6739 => 0.018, -0.002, 0.04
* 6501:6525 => 0.078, -0.009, 0.16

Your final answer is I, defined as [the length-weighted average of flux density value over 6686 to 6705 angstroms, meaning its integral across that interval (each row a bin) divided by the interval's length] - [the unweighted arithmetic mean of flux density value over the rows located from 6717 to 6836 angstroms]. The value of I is 0.12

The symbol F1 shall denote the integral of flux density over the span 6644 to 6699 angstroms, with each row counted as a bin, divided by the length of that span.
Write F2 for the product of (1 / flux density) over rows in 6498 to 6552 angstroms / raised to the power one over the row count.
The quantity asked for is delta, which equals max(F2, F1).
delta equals 1.26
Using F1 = 1.26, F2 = 0.861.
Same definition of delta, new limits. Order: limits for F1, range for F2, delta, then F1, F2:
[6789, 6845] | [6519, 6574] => 1.10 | 1.10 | 0.873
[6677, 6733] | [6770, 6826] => 1.14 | 1.14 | 0.928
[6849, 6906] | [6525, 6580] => 1.11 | 1.11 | 0.855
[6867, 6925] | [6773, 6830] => 1.12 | 1.12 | 0.935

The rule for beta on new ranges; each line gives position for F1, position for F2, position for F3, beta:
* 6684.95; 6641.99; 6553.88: 1.1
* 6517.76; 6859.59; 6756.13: 0.7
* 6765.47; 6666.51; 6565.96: 0.9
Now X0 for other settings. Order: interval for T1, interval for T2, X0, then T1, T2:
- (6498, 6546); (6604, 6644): -0.07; 1.19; 1.27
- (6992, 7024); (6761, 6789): -0.02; 1.05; 1.07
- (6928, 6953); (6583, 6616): -0.23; 1.08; 1.31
